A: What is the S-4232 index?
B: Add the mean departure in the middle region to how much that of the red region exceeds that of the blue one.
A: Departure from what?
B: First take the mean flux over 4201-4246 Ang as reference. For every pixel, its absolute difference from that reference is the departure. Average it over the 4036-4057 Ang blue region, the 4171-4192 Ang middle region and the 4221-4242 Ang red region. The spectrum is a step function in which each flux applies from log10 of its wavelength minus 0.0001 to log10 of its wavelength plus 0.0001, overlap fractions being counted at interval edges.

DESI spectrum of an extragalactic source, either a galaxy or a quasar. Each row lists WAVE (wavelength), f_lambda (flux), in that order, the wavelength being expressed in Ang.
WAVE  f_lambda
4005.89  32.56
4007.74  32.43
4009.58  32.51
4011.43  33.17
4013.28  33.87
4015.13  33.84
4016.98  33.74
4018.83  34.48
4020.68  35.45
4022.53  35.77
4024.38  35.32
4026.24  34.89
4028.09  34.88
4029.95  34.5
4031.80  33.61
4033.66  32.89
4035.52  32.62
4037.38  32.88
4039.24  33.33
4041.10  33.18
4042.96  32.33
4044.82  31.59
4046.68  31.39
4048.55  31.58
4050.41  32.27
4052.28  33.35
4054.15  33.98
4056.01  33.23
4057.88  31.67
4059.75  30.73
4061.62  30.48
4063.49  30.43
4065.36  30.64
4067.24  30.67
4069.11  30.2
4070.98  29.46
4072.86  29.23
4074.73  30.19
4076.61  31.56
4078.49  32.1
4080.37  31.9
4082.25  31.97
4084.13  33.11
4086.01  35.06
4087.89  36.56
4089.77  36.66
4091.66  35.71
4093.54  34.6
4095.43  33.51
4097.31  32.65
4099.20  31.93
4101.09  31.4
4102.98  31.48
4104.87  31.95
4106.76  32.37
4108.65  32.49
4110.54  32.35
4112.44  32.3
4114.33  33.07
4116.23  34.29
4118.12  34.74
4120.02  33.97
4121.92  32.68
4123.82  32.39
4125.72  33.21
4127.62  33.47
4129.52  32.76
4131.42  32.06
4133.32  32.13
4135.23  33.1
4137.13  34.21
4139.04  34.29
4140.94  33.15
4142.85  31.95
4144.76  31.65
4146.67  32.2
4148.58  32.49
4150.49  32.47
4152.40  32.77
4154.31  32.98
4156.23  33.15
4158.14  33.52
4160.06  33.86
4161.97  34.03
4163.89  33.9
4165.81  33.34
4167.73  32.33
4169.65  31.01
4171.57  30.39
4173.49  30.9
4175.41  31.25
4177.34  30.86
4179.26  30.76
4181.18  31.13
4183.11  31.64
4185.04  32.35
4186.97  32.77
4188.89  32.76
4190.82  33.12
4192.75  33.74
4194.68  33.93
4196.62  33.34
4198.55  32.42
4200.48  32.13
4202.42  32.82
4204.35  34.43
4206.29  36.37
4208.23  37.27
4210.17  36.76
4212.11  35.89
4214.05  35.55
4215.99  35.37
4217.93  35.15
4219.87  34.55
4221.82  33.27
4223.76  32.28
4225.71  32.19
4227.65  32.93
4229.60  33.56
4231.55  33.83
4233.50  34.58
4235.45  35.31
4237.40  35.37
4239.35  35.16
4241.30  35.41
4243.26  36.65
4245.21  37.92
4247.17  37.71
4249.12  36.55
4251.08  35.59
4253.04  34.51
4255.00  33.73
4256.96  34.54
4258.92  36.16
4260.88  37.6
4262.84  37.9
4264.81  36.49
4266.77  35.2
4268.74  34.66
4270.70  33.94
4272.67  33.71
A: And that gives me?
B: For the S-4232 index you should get 2.2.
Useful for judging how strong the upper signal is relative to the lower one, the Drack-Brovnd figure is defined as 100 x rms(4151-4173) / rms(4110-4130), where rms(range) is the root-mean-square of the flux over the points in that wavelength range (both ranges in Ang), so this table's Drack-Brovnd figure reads 99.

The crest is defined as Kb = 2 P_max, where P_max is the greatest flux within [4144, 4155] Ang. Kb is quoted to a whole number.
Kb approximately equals 66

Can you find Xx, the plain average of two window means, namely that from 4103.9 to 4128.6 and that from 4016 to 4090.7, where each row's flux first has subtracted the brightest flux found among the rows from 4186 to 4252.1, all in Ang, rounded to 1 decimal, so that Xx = -5.0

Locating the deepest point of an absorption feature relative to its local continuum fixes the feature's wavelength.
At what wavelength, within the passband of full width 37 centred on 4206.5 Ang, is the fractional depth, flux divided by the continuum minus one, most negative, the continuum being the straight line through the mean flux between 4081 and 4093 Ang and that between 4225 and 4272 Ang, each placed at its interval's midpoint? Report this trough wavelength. 4200.48 Ang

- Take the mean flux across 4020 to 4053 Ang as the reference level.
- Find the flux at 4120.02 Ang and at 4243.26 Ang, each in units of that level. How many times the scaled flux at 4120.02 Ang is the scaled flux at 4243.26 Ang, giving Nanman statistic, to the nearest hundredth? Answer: 1.08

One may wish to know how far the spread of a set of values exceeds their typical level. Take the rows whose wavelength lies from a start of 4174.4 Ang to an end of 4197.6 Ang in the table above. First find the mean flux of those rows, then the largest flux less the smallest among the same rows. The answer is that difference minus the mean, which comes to -29.1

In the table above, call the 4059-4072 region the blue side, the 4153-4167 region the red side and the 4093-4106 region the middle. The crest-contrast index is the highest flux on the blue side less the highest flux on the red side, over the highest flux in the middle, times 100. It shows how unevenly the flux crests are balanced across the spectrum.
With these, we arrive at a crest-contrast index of -10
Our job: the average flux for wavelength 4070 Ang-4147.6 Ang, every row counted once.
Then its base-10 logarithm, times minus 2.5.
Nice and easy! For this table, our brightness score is -3.79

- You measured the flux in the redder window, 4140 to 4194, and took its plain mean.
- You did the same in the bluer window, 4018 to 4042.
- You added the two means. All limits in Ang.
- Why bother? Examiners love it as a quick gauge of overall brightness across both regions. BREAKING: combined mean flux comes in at 66.5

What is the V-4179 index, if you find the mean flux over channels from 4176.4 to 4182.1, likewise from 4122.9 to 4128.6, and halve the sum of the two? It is 32.0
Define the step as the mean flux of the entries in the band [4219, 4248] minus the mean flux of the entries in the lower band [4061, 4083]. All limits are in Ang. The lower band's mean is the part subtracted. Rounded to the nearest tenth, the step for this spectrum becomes 4.0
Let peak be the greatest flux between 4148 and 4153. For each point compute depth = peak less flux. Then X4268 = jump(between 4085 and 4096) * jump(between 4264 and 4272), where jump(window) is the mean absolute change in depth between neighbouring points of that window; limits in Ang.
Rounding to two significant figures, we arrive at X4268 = 0.81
